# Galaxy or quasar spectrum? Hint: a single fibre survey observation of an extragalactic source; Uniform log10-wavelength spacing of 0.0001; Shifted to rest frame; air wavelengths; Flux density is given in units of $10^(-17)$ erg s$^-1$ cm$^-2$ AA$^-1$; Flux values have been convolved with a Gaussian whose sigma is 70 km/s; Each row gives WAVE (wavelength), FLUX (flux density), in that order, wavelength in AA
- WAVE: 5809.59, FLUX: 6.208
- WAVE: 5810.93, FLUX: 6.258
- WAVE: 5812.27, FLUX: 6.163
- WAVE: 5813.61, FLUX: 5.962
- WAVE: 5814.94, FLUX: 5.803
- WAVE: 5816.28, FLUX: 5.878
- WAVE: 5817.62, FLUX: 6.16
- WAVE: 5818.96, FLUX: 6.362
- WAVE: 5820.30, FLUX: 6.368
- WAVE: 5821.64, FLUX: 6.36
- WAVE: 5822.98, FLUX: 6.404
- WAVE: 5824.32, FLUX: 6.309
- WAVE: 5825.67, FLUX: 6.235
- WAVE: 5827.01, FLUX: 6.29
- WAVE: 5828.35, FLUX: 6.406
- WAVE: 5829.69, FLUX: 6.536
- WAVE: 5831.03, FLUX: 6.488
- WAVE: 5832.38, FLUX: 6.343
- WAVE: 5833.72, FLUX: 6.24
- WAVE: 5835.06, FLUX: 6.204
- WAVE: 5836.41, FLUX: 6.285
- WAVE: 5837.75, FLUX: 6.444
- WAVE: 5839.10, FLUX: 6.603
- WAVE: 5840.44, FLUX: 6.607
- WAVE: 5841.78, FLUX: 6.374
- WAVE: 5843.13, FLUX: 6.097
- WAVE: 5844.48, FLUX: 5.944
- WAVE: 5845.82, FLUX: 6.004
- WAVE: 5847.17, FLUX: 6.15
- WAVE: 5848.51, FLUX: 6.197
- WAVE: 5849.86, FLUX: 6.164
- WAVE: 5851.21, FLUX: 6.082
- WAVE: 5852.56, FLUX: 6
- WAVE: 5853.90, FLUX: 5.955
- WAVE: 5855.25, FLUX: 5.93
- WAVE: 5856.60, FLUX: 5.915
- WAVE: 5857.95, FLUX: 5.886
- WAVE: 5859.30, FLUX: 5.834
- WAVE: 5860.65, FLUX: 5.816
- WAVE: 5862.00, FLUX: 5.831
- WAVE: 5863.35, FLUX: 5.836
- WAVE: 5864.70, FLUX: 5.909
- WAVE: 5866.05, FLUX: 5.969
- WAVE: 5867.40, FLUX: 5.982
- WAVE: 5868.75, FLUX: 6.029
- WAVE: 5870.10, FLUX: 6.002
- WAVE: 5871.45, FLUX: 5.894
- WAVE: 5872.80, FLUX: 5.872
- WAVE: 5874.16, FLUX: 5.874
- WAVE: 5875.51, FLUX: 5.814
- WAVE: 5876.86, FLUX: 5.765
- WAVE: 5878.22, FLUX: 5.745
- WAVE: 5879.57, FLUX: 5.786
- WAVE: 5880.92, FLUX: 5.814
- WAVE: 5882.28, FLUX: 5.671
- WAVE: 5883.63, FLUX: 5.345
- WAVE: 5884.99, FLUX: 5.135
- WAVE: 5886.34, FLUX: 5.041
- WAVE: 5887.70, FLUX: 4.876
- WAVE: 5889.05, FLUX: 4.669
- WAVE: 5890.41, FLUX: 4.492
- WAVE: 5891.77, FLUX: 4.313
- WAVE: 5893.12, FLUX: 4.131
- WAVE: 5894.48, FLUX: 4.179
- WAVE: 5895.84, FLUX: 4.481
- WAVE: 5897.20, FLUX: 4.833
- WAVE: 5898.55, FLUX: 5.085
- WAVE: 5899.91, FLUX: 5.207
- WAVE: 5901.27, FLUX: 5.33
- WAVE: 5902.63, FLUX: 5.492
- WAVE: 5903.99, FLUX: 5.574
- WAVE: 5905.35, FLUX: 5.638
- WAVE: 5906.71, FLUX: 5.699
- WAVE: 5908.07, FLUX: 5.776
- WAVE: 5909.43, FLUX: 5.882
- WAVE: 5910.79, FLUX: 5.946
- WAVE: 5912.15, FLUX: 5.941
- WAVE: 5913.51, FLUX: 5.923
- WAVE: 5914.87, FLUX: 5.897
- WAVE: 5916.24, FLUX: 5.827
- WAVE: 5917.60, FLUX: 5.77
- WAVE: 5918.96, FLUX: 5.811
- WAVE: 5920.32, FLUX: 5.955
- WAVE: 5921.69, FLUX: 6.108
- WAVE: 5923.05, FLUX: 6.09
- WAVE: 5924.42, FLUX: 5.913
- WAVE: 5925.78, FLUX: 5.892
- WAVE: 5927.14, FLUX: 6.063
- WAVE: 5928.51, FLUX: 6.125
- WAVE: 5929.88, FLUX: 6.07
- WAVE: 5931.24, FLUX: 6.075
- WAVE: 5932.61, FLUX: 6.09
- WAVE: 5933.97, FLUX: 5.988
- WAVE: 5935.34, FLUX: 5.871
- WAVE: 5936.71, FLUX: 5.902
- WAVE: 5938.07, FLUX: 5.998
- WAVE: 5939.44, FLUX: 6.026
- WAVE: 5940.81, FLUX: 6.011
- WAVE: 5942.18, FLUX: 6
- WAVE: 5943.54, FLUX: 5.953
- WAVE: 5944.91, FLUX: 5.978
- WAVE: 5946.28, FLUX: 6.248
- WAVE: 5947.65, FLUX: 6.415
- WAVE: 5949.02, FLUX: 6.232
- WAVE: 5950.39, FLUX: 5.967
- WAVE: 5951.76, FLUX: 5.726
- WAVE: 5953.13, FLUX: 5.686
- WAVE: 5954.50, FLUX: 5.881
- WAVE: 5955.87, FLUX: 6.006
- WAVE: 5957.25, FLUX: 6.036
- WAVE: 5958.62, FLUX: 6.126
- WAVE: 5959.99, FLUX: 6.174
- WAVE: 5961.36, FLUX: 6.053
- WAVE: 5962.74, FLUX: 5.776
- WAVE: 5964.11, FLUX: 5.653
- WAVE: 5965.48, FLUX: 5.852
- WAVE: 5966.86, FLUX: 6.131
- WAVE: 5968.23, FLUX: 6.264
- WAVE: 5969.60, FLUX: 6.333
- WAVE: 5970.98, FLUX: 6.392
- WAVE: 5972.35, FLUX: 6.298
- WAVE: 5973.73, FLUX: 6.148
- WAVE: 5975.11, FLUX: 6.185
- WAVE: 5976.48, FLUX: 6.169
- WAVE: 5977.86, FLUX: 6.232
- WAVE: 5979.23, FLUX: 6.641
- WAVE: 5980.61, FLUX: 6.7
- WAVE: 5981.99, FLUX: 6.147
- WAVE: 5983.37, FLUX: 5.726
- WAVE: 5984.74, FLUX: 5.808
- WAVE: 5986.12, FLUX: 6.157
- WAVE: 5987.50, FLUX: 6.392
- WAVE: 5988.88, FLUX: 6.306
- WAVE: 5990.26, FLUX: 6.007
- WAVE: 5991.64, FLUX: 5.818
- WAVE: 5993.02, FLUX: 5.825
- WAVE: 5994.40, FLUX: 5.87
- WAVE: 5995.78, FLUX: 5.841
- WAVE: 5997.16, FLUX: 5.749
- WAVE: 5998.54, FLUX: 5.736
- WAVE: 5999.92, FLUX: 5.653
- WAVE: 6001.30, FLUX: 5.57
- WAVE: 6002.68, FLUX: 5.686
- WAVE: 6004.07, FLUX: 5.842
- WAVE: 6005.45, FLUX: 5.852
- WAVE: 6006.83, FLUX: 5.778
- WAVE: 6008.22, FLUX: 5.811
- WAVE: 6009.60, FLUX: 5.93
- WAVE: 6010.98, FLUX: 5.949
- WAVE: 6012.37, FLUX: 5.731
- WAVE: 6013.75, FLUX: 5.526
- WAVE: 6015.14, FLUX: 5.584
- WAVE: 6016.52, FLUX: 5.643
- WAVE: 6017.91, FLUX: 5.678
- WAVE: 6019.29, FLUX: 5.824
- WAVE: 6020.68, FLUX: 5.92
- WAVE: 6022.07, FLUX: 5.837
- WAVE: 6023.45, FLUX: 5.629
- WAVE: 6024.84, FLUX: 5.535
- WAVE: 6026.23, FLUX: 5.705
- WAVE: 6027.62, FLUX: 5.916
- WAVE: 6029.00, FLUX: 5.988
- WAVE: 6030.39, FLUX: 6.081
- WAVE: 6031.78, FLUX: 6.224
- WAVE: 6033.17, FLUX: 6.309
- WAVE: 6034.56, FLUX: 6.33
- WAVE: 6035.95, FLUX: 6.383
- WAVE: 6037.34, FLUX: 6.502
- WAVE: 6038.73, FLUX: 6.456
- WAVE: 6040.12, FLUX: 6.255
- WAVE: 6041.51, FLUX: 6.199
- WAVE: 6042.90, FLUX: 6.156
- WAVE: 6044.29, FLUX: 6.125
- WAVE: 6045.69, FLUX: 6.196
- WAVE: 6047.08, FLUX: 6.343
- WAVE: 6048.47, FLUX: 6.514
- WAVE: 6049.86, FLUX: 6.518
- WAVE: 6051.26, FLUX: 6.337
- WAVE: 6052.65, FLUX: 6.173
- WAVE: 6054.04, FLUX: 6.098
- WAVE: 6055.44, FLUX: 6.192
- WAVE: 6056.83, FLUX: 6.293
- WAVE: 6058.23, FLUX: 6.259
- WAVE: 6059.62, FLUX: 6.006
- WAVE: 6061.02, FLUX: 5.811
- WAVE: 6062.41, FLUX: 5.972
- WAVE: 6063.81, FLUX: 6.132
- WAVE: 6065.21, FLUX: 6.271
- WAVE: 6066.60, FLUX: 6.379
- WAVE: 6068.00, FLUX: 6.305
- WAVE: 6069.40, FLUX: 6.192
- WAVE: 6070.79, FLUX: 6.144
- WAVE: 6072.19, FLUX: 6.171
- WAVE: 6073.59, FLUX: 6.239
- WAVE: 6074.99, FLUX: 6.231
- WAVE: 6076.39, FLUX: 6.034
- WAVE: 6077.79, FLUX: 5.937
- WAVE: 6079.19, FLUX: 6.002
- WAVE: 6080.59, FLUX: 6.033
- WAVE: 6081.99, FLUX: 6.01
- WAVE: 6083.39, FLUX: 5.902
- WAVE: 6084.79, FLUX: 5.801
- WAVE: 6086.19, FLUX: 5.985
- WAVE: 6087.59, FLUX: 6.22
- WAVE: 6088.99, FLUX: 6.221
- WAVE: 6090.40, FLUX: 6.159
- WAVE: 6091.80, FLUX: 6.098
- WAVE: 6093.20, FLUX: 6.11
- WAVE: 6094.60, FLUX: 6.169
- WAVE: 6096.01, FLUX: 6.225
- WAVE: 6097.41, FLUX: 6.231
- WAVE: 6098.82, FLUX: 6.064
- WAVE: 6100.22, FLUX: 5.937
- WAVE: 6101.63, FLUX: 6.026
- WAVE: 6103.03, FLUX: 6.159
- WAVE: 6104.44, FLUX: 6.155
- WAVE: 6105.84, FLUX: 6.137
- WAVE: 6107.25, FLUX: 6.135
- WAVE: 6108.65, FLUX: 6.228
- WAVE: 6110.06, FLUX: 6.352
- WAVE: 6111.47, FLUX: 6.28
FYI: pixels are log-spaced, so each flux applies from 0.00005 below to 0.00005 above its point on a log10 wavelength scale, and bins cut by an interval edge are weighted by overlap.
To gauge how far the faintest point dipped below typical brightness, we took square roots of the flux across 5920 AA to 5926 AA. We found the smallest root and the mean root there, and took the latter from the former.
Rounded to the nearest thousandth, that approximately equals -0.020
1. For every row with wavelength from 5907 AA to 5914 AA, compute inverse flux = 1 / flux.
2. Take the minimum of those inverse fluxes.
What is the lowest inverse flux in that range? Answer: 0.168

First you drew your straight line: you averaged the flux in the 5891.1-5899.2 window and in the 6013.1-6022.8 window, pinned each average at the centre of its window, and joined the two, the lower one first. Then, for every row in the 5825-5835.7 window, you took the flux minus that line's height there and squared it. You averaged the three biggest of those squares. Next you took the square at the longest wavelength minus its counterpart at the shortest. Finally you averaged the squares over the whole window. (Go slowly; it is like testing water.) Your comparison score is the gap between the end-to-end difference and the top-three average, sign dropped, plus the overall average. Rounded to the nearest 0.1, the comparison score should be 13.6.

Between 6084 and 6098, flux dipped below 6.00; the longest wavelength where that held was 6086.19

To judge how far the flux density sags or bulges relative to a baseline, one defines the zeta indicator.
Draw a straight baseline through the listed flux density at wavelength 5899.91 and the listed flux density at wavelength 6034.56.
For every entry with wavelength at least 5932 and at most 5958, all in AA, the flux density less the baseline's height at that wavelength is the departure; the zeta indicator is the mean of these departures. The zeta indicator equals 0.4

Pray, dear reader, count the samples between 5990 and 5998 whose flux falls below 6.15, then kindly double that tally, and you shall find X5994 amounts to 12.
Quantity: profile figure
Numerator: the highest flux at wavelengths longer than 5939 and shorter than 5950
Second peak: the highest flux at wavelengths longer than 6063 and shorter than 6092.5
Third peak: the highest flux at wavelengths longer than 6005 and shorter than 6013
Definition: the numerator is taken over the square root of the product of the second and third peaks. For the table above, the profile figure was 1.04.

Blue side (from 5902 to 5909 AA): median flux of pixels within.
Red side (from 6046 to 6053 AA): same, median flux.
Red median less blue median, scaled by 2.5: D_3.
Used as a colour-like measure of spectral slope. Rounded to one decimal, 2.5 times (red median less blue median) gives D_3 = 1.8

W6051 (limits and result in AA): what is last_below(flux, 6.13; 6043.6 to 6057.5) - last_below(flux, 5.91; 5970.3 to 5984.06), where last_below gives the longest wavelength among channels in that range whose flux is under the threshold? 70.7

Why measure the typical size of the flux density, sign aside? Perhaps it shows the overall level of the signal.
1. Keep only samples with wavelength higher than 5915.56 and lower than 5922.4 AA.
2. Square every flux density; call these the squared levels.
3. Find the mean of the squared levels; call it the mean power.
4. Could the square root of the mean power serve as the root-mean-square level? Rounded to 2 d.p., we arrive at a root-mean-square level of 5.90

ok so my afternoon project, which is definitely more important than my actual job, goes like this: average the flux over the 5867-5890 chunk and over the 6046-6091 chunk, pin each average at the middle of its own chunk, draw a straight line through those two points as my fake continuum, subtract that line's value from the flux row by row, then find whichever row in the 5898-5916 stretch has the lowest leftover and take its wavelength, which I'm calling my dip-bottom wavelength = 5898.55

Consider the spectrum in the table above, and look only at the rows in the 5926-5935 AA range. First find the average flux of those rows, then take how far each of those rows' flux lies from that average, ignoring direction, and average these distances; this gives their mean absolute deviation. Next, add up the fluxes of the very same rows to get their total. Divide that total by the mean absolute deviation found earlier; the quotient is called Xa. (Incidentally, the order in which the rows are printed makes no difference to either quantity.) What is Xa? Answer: 1270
